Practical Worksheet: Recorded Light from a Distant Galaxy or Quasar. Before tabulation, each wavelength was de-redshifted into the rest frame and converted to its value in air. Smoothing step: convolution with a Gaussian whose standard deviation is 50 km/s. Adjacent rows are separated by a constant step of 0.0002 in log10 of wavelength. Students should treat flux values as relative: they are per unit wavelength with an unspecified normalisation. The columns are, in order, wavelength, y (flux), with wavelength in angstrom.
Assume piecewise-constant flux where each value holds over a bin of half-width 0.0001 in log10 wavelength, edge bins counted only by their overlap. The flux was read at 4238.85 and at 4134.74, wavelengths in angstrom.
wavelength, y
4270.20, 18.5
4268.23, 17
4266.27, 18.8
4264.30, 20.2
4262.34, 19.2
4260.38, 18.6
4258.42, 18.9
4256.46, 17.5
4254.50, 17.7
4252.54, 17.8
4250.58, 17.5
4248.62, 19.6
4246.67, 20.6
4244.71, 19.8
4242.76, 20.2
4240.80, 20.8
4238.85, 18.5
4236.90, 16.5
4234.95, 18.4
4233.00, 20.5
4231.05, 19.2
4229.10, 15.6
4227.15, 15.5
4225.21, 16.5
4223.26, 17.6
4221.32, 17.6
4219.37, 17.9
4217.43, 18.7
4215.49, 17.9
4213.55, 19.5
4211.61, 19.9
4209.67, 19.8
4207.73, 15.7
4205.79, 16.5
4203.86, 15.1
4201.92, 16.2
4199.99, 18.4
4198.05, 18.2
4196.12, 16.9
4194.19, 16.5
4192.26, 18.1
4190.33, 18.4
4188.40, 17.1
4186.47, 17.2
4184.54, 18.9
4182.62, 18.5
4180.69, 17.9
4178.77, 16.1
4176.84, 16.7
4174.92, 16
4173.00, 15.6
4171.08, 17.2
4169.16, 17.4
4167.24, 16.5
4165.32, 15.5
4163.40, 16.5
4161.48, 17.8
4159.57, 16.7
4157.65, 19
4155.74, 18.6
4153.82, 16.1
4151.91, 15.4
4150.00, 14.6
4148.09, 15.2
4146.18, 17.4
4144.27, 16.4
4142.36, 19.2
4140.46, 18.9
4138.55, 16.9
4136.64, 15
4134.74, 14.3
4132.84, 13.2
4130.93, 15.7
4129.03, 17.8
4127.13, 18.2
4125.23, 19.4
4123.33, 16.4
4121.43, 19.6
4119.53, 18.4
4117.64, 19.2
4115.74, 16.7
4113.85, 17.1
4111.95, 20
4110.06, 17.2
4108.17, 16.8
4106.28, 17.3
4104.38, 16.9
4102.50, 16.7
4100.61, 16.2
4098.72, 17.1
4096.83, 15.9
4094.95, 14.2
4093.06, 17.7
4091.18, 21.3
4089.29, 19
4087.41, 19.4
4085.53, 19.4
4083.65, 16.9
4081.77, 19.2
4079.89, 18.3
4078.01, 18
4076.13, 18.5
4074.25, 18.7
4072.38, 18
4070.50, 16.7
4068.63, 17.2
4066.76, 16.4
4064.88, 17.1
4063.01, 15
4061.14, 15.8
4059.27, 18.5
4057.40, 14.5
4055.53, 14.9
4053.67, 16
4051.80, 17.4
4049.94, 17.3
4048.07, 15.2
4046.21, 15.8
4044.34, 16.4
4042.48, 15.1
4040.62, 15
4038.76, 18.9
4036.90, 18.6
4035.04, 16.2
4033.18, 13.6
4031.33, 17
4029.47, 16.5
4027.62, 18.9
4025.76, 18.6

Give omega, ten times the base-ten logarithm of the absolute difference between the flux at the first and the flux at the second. 6.2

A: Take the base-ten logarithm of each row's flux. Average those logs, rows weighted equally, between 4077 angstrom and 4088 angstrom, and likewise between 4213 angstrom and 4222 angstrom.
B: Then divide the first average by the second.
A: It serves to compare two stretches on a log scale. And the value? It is 1.00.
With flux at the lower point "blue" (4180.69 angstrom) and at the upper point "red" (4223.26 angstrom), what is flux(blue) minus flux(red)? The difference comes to 0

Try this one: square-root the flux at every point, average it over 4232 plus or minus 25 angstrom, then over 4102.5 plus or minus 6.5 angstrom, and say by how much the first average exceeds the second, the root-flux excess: 0.19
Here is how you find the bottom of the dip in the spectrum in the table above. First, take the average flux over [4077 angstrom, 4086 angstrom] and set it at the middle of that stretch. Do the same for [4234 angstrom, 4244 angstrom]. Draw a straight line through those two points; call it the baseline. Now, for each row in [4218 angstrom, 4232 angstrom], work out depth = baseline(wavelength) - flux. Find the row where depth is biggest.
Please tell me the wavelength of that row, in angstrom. 4227.15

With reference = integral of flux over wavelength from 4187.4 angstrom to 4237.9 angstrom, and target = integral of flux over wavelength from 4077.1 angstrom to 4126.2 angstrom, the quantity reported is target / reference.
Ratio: 0.99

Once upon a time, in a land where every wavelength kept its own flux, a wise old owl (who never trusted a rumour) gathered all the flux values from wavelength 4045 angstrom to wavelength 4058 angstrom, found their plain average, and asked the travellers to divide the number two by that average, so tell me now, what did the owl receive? 0.126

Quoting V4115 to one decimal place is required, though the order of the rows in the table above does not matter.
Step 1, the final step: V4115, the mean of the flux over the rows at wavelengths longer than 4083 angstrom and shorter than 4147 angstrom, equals 17.4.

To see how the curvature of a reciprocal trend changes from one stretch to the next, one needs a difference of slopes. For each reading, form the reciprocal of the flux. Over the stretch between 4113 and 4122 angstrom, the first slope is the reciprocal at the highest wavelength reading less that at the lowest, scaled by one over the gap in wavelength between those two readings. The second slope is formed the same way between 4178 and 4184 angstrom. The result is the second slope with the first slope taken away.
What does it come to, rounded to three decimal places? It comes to -0.001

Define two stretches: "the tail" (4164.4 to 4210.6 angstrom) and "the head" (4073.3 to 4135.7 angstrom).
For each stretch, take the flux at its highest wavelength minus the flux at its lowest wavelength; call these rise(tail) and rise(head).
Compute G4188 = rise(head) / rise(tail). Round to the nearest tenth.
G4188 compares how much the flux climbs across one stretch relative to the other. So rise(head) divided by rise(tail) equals -1.0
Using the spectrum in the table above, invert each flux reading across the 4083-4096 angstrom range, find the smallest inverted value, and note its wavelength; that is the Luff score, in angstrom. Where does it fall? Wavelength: 4091.18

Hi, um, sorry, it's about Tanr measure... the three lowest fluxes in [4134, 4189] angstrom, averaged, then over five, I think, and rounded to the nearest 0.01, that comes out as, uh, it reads 2.93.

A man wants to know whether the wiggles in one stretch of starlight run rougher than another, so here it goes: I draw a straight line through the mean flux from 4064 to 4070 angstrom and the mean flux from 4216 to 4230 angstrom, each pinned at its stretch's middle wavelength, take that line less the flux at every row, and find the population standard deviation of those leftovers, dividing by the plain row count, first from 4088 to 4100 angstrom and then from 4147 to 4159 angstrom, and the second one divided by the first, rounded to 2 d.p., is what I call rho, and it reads 0.75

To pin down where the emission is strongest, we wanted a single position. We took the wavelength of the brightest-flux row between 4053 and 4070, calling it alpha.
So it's 4059.27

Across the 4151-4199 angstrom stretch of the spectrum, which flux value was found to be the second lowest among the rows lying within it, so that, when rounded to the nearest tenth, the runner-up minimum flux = 15.5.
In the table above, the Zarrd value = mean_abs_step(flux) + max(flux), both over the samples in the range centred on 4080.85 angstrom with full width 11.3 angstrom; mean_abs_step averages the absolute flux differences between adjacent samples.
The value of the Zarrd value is 20.7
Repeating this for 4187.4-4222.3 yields 21.0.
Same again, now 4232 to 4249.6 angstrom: 22.2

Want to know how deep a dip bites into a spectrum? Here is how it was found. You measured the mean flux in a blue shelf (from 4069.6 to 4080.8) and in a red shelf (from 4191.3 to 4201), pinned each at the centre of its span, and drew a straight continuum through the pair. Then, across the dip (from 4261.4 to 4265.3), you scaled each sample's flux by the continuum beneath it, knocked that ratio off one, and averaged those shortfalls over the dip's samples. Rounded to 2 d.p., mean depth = -0.13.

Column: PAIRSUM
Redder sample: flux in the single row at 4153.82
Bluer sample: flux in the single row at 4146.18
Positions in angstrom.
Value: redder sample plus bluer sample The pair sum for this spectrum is 33.5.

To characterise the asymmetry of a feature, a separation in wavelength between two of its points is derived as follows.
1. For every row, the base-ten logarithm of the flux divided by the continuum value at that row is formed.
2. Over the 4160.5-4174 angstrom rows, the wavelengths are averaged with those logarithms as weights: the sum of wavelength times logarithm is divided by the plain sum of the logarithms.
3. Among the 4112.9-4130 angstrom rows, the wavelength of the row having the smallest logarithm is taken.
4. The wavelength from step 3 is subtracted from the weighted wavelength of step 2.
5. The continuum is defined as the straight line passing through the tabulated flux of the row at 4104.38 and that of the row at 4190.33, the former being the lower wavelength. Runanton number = 44.8 angstrom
